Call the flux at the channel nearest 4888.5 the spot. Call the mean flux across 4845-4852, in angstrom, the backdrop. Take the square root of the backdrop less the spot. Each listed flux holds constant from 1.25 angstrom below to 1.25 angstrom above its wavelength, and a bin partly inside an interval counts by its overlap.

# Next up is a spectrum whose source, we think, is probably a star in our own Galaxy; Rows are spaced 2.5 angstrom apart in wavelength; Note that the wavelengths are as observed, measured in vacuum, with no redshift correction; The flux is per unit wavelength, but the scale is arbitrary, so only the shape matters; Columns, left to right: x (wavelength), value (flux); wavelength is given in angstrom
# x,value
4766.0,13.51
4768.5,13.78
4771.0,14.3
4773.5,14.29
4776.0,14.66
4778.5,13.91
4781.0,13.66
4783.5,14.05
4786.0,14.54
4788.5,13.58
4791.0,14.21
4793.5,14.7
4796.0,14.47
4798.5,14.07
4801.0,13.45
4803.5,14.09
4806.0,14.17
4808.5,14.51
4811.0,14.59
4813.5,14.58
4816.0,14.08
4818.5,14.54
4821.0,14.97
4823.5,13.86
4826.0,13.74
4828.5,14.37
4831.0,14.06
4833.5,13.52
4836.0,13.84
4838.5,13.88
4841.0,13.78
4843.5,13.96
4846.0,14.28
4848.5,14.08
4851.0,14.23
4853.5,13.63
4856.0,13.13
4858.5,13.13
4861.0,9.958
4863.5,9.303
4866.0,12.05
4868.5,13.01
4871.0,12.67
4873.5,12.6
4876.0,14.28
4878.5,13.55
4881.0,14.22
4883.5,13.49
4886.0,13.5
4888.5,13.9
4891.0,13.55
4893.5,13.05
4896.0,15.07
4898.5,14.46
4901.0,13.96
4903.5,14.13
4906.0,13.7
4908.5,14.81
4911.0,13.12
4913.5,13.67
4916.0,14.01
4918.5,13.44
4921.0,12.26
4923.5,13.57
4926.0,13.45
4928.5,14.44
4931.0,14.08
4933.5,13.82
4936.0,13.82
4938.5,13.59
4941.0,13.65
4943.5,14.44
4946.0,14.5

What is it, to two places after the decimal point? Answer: 0.54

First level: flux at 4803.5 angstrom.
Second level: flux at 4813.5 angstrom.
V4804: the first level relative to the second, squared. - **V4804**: 0.93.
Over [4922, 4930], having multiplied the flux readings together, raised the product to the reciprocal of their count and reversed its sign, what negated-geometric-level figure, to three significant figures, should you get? -13.8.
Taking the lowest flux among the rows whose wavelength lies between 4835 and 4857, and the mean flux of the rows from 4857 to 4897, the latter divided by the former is 0.99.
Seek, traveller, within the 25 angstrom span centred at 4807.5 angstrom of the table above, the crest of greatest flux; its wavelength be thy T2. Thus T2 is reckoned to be 4811.0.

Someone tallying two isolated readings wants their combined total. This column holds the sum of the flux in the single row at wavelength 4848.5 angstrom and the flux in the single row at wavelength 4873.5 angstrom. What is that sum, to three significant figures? 26.7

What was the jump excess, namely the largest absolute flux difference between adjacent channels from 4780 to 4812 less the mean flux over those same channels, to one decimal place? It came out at -13.2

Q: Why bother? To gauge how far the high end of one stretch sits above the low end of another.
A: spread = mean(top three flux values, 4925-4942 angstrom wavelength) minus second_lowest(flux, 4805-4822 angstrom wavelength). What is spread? -0.1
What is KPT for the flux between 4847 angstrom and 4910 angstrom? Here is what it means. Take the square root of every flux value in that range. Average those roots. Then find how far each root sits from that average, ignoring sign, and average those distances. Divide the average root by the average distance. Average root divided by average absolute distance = 29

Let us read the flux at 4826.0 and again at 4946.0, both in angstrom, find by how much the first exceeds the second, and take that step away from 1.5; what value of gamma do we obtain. 2.3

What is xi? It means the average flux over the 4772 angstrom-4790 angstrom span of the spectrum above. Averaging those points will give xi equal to 14.1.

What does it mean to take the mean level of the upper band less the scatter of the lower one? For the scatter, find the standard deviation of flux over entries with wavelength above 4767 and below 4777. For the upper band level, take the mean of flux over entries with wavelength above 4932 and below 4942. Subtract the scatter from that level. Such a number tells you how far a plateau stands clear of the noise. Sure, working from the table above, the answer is 13.4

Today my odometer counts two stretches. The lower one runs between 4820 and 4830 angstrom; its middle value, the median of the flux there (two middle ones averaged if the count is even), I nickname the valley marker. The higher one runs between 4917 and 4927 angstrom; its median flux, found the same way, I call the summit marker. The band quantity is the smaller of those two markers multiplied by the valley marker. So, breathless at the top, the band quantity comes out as 190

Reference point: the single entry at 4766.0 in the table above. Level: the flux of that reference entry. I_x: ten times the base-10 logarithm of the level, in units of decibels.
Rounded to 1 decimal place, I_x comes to 11.3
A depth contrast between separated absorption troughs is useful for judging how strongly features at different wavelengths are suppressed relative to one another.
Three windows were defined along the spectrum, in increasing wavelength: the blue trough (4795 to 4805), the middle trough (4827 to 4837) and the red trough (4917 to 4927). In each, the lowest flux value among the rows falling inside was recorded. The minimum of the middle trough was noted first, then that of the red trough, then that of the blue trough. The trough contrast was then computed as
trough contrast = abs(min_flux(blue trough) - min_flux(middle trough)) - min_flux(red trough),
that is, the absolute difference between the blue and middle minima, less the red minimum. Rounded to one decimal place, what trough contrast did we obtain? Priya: -12.2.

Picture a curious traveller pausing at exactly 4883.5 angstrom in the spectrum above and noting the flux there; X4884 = 13.49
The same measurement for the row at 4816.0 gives 14.08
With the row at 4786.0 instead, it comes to 14.54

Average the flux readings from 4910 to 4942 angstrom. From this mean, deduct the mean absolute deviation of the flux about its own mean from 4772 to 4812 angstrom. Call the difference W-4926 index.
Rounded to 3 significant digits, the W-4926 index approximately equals 13.3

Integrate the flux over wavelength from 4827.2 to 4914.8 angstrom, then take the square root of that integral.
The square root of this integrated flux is 34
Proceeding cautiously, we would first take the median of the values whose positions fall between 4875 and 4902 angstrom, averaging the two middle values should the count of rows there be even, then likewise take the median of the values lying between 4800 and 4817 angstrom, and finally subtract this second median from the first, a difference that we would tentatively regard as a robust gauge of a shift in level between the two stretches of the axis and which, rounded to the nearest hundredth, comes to -0.27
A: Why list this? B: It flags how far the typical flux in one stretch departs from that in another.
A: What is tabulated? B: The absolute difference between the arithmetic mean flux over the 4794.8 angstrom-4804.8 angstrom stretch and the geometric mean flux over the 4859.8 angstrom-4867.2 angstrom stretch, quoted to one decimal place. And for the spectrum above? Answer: 3.6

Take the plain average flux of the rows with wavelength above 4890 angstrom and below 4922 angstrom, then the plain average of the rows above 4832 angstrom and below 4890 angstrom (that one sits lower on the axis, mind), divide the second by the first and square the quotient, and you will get 0.92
